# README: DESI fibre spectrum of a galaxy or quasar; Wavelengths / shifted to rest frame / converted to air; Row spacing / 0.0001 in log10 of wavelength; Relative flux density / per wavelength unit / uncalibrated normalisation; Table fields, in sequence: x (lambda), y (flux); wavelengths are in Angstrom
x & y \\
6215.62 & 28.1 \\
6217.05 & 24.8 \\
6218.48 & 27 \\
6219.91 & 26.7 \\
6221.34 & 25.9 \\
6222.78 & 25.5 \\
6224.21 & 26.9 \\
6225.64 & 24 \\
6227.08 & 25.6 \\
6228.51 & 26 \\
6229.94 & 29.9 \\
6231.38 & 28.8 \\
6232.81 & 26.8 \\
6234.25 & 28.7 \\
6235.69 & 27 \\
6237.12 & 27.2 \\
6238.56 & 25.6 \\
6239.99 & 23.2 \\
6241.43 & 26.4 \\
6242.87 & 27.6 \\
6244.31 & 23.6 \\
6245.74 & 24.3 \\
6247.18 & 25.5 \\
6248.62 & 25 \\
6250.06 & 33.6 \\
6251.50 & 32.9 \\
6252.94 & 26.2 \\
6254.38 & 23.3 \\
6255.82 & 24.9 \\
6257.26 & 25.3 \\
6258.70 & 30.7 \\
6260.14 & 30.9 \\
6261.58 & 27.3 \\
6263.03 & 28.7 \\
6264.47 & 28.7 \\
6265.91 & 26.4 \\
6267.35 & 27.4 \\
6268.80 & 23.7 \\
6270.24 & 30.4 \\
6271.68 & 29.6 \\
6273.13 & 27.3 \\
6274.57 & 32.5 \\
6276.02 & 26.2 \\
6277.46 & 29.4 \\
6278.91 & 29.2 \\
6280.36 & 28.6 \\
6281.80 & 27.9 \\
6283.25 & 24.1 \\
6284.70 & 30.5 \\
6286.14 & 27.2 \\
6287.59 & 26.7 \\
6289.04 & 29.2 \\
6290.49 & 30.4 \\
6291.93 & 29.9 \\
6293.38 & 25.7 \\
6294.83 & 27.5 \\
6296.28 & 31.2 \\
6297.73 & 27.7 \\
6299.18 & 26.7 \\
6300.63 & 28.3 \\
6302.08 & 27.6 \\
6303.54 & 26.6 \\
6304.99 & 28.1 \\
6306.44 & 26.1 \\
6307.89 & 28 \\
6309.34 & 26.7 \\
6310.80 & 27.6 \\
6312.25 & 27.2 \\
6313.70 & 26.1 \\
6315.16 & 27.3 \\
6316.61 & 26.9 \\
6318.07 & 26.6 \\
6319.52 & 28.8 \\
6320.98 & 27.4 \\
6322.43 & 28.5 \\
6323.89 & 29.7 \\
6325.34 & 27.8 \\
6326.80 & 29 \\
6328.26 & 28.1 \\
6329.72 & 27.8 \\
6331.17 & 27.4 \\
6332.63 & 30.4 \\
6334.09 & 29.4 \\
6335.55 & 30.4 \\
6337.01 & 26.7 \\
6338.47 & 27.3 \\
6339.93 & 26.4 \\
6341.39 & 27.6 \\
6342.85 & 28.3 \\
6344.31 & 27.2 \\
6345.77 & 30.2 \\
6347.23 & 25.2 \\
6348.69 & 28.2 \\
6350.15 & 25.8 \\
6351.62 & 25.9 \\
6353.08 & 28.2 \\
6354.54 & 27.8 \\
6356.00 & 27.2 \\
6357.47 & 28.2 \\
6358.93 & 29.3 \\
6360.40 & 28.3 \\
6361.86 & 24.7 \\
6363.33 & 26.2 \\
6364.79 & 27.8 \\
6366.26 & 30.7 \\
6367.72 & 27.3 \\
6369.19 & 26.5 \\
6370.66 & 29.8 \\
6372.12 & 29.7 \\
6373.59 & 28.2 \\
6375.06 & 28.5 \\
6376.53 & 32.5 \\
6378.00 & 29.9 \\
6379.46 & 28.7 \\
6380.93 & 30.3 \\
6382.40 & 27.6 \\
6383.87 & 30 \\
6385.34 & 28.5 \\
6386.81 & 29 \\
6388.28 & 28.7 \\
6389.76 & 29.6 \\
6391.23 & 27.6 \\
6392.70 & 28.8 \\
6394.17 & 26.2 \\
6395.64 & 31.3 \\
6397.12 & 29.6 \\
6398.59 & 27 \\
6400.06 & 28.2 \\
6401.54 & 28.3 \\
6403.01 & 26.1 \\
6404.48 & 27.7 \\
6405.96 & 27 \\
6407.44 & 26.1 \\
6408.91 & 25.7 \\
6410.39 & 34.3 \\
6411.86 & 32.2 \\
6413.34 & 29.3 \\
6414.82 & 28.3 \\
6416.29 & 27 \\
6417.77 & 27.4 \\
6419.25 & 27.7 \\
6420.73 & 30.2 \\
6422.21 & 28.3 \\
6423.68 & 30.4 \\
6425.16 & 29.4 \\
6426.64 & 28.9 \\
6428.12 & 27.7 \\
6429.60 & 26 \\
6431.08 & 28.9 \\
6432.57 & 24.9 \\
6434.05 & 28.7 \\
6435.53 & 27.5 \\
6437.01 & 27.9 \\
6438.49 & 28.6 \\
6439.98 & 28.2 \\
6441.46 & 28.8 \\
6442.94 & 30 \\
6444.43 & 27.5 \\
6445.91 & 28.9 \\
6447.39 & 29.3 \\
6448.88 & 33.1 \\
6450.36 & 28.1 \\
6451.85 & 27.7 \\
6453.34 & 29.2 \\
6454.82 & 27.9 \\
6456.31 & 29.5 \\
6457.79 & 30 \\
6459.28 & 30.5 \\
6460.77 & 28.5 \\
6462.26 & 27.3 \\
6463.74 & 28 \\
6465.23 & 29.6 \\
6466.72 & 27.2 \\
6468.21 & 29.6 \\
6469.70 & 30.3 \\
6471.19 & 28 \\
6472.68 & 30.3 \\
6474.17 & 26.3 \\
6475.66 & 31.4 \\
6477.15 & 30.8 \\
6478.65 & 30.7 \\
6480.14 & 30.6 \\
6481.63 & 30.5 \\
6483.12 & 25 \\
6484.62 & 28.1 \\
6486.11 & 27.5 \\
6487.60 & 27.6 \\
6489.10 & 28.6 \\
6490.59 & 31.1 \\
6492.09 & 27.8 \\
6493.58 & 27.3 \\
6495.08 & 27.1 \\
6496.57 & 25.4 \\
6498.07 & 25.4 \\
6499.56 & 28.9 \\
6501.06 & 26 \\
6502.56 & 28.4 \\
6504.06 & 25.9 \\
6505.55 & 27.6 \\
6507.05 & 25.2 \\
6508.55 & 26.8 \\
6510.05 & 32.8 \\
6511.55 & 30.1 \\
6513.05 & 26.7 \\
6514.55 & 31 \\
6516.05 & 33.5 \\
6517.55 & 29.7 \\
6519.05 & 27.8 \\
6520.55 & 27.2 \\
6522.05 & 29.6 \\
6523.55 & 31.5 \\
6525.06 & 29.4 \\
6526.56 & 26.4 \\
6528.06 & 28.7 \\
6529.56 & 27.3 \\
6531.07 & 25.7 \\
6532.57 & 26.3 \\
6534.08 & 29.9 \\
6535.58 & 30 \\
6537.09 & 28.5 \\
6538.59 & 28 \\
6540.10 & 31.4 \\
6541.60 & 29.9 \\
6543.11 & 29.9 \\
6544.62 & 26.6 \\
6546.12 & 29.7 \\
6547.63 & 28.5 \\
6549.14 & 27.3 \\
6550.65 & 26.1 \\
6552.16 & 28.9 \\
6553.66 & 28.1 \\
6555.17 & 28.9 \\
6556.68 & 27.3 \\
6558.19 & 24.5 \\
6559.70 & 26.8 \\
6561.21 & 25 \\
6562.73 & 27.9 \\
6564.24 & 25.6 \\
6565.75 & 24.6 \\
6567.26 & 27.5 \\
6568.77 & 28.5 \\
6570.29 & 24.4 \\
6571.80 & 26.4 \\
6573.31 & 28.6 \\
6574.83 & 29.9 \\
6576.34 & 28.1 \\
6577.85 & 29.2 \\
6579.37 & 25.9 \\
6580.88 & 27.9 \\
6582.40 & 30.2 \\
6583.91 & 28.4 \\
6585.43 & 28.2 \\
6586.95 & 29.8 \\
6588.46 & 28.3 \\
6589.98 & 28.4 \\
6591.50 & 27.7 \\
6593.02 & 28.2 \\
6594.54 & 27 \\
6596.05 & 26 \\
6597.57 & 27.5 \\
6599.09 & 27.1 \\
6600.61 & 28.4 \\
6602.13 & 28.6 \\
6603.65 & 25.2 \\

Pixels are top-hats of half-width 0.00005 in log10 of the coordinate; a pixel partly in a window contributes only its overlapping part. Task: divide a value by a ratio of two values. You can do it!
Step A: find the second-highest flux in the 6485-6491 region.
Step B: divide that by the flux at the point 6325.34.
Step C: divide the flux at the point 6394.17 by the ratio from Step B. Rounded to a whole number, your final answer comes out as 25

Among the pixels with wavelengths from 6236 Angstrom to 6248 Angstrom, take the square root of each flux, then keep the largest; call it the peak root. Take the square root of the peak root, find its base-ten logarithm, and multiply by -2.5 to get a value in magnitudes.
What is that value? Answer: -0.901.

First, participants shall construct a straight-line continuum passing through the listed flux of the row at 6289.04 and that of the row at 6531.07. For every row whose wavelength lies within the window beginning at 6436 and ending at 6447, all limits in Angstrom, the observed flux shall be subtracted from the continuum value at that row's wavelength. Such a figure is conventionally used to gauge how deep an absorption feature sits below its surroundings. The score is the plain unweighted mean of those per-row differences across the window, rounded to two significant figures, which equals -1.6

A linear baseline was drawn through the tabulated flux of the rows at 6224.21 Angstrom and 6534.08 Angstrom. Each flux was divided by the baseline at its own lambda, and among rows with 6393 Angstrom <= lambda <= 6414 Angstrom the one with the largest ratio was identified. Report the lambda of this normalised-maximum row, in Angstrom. 6410.39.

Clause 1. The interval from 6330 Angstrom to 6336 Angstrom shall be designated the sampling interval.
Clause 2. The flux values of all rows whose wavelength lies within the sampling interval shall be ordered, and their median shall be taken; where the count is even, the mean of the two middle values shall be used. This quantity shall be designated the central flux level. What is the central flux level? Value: 29.9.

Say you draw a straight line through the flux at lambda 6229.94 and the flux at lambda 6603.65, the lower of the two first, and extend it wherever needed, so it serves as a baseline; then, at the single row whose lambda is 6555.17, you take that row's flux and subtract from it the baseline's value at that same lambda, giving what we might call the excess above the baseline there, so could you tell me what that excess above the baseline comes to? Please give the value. 3.1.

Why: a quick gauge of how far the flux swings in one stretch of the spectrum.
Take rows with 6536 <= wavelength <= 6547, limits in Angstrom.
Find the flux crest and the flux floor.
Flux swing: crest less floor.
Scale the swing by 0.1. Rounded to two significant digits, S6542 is 0.48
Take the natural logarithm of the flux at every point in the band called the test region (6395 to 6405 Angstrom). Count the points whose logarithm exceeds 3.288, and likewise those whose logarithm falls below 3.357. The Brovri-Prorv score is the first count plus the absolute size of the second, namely 11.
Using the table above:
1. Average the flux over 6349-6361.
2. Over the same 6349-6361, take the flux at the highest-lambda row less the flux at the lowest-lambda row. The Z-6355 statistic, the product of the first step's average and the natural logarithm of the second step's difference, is 25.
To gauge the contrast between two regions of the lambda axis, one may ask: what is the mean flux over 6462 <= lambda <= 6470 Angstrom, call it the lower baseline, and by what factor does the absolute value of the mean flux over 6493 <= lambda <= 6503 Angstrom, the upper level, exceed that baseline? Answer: 0.94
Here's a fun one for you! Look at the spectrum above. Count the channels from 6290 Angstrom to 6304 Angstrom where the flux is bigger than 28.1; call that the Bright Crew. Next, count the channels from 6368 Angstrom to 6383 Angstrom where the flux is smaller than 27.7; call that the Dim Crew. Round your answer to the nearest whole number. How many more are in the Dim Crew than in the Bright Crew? -2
